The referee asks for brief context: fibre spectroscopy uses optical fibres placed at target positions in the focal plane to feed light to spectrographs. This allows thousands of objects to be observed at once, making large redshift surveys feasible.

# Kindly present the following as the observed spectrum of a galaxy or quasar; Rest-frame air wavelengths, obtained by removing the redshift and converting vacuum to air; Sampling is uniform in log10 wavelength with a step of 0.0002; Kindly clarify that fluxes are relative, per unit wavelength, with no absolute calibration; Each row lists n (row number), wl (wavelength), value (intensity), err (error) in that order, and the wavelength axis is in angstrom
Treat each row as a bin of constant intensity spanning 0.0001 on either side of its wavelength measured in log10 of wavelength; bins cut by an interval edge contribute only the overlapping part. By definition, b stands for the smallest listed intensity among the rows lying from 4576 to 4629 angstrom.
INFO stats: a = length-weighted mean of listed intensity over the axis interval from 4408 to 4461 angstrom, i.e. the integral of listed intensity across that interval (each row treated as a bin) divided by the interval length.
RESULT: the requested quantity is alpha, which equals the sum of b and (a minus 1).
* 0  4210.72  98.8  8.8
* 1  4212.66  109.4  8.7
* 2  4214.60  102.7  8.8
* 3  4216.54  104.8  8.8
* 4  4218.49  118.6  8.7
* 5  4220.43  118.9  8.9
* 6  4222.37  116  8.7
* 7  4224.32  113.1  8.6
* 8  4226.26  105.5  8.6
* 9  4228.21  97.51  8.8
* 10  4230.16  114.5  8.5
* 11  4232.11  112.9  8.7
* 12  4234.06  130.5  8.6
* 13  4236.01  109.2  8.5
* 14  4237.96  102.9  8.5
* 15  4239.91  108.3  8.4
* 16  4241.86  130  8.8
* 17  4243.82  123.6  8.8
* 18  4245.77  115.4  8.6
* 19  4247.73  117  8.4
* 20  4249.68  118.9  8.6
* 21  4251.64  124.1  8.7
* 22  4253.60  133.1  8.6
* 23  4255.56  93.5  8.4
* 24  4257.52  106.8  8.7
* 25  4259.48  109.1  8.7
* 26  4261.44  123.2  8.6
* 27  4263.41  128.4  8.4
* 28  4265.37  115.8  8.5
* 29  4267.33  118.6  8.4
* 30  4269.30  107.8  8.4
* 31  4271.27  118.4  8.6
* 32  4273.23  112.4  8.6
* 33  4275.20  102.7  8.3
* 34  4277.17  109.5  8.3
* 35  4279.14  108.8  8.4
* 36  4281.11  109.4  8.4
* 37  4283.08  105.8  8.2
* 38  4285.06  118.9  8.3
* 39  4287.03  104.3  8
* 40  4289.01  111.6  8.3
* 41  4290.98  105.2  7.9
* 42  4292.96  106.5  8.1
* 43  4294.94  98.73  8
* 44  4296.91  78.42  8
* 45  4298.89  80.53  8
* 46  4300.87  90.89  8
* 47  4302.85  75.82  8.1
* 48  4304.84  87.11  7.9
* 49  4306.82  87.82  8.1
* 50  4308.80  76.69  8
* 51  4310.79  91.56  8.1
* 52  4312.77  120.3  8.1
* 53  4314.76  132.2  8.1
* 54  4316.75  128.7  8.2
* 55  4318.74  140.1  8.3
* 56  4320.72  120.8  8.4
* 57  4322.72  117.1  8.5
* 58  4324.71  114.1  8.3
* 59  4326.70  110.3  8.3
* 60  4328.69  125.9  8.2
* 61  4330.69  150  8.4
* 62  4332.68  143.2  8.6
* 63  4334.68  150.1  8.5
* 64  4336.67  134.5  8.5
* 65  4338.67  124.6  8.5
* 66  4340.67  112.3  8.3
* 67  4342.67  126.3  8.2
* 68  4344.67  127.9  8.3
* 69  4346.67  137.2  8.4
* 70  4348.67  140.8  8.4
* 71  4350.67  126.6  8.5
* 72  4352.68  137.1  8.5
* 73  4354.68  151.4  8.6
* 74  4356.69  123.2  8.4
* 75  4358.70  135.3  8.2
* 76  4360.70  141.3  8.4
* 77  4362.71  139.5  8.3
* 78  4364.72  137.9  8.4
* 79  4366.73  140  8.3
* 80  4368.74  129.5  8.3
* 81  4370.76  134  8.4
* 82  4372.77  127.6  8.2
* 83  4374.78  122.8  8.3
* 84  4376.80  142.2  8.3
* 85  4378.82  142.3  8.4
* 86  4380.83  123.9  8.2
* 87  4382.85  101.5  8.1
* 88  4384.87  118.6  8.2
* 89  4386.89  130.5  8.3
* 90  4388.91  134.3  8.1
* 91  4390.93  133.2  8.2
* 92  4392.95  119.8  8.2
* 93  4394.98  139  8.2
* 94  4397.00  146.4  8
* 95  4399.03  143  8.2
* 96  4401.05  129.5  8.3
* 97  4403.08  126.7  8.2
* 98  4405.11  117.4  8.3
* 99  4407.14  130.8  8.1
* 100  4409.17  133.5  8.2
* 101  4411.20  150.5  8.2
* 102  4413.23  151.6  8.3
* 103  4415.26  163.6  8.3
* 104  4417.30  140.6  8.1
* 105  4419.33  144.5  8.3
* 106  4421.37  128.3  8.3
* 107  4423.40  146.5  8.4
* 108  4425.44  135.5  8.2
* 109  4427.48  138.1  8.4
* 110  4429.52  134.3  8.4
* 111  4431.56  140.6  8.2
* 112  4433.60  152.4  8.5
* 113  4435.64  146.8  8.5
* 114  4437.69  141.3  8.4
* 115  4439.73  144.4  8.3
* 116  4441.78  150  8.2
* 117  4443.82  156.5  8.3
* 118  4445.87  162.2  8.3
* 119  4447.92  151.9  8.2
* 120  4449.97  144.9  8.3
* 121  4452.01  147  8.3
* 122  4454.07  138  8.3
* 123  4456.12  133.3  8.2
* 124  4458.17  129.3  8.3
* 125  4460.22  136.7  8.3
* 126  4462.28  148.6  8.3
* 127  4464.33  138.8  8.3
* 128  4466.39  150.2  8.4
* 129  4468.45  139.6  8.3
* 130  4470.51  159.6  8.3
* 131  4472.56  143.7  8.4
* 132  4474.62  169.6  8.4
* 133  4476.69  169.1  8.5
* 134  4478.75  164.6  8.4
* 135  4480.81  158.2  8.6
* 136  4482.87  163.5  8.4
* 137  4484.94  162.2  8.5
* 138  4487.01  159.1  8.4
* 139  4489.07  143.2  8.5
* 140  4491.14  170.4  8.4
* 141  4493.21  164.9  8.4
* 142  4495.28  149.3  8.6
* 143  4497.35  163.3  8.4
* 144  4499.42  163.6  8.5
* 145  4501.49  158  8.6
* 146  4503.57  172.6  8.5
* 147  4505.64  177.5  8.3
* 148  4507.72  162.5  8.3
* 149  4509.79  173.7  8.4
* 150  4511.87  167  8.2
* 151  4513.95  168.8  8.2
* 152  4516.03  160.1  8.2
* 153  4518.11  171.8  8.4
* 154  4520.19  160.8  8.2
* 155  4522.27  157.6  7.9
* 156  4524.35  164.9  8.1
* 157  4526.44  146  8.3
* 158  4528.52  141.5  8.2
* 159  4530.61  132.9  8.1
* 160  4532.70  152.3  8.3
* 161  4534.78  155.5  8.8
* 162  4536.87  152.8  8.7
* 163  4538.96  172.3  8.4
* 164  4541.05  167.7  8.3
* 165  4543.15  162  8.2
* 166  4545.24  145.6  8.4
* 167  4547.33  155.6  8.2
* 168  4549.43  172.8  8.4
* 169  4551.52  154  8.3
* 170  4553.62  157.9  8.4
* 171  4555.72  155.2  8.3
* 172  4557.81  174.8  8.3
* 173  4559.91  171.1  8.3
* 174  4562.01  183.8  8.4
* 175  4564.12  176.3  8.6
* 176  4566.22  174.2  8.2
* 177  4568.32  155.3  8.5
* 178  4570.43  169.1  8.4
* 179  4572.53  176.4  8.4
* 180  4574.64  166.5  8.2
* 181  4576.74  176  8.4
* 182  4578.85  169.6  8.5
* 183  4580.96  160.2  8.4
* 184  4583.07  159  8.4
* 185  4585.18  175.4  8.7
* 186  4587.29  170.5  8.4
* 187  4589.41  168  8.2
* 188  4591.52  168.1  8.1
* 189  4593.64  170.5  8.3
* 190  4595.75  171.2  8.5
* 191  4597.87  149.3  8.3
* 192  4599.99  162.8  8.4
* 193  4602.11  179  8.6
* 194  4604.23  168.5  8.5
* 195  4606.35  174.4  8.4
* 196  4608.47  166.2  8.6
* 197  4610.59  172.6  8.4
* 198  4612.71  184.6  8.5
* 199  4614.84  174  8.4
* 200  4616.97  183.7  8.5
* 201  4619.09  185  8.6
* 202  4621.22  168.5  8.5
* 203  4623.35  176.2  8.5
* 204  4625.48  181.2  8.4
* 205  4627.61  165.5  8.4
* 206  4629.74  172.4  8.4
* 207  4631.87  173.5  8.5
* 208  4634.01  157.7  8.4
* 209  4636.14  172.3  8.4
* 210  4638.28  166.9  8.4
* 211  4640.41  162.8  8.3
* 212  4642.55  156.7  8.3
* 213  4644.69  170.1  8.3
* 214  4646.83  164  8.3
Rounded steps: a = 144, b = 149.3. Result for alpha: 292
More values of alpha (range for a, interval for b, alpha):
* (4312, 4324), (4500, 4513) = 283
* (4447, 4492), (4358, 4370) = 279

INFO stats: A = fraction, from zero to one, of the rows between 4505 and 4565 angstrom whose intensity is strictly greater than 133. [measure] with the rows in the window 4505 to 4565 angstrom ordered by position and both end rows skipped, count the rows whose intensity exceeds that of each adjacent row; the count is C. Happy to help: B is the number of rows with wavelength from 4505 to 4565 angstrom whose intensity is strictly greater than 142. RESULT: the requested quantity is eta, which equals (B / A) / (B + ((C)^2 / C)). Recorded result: 0.76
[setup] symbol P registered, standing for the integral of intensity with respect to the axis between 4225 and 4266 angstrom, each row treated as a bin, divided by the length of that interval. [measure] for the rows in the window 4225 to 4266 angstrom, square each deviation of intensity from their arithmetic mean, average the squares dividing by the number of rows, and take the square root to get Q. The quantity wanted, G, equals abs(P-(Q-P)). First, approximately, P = 115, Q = 10.7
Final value 220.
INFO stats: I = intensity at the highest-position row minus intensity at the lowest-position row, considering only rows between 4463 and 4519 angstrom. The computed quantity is 33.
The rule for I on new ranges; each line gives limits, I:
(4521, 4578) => 18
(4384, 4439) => 23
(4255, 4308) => -6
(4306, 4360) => 47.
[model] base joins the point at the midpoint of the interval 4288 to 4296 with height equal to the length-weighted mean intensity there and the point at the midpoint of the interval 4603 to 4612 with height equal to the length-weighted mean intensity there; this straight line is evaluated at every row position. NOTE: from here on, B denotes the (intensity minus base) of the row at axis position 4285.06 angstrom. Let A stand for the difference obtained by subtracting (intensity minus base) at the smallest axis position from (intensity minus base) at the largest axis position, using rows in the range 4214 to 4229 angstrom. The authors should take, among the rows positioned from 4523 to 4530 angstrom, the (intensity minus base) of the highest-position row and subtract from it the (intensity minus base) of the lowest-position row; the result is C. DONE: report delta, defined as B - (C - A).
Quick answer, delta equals 31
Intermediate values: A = -8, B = 15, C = -24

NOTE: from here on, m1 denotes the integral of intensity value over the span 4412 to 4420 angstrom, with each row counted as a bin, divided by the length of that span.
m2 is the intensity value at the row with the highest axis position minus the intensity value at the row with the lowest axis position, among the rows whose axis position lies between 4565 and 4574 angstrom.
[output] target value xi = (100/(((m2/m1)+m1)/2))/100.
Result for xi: 0.0133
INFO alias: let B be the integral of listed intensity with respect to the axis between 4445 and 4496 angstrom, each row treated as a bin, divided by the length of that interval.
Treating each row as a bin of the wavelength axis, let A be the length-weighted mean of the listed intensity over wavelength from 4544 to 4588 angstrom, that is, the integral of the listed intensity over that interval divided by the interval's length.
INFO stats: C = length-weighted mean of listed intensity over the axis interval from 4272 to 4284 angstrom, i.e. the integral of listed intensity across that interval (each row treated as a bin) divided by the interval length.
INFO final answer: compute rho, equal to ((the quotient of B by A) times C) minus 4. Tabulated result 95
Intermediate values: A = 167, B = 152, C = 108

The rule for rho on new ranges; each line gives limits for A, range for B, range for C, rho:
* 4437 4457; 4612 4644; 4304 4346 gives 137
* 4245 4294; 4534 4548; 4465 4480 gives 216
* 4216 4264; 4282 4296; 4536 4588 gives 151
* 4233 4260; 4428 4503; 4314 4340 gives 166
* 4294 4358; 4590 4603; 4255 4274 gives 157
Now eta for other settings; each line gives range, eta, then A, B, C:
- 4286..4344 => 1.58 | 0.17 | 3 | 8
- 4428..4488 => 0.74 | 0.97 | 20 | 8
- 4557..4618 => 0.78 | 1.00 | 29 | 8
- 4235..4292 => 0.00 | 0.03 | 0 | 9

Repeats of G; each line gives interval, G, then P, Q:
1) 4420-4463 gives 278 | 143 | 8.7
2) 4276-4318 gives 187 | 102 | 16.3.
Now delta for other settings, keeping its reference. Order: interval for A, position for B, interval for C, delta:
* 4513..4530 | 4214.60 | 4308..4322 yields -58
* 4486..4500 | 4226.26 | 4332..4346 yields 34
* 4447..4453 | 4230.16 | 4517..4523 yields 31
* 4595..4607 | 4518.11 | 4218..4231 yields 27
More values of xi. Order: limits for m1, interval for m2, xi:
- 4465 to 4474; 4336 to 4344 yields 0.0134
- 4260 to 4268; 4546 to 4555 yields 0.0165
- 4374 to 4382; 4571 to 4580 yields 0.0151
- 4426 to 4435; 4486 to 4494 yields 0.0141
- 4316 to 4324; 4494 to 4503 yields 0.0158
